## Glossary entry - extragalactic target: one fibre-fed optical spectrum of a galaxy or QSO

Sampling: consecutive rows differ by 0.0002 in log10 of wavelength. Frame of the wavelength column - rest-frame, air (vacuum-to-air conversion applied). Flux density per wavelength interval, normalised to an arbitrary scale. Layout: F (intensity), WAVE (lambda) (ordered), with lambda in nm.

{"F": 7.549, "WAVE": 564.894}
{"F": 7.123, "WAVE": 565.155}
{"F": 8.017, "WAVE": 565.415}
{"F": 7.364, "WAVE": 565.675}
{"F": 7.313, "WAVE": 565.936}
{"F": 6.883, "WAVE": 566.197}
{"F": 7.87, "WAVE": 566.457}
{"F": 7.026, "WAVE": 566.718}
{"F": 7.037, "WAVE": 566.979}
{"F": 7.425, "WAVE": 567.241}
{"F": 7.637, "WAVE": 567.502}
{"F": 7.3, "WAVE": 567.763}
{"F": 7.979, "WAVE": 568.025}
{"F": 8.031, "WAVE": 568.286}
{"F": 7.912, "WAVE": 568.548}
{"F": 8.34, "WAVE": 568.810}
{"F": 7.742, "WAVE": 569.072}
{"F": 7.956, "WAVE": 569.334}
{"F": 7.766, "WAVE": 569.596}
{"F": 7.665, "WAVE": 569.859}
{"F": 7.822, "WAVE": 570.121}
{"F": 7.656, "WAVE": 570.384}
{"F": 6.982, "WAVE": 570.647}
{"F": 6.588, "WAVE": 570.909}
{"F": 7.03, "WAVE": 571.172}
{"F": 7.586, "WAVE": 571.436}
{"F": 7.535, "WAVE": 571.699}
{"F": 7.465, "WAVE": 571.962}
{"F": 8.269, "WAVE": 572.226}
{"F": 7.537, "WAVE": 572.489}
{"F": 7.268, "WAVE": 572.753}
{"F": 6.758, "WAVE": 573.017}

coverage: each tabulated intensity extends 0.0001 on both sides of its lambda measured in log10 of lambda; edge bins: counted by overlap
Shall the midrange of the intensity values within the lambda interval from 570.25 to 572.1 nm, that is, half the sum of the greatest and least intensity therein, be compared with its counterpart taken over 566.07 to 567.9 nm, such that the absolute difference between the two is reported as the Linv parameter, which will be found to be 0.25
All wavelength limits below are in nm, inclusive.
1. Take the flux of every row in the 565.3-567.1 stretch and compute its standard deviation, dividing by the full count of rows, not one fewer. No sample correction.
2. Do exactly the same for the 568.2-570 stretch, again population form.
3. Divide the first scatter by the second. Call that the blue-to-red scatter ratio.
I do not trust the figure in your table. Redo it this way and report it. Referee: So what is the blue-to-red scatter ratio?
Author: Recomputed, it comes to 1.91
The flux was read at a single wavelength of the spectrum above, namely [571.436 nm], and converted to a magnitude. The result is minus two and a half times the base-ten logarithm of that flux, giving -2.20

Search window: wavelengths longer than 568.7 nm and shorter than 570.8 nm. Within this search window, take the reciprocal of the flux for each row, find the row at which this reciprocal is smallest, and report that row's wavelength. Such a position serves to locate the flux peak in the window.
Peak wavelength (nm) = 568.810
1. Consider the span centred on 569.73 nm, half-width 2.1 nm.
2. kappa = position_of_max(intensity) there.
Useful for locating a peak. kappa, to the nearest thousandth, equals 568.810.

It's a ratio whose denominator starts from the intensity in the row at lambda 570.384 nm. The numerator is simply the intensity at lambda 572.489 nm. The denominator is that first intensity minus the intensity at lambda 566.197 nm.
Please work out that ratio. 9.8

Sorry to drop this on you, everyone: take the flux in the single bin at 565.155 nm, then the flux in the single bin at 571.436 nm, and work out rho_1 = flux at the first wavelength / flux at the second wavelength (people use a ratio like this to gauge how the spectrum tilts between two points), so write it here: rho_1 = 0.94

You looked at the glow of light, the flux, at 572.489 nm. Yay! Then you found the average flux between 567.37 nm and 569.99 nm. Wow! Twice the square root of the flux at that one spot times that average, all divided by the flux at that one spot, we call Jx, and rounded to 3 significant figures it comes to 2.04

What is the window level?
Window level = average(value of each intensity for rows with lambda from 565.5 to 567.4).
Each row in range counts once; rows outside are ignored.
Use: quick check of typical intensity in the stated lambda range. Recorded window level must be 7.3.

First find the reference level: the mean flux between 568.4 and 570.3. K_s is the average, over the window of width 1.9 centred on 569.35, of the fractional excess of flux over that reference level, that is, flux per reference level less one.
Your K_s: 0.00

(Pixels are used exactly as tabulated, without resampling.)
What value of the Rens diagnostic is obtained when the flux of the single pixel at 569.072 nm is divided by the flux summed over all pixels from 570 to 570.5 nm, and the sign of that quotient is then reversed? -0.50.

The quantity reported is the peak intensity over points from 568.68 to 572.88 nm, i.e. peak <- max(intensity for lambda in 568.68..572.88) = 8.34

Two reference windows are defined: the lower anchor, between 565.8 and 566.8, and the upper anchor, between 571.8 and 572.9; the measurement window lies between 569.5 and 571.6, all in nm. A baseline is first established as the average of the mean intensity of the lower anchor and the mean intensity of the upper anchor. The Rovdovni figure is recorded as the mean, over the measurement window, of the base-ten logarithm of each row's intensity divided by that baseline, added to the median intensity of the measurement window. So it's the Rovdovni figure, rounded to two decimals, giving 7.62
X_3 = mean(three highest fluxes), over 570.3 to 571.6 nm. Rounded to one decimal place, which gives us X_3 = 7.4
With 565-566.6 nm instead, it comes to 7.8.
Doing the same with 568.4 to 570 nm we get 8.1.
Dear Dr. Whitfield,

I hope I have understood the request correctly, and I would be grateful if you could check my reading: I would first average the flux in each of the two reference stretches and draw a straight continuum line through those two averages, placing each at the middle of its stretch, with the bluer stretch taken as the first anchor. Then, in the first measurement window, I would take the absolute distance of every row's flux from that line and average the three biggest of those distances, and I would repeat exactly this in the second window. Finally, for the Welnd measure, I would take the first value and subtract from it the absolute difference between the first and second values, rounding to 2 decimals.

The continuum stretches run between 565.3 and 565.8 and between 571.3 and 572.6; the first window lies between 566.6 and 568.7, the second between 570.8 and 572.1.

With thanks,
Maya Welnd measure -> 0.48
